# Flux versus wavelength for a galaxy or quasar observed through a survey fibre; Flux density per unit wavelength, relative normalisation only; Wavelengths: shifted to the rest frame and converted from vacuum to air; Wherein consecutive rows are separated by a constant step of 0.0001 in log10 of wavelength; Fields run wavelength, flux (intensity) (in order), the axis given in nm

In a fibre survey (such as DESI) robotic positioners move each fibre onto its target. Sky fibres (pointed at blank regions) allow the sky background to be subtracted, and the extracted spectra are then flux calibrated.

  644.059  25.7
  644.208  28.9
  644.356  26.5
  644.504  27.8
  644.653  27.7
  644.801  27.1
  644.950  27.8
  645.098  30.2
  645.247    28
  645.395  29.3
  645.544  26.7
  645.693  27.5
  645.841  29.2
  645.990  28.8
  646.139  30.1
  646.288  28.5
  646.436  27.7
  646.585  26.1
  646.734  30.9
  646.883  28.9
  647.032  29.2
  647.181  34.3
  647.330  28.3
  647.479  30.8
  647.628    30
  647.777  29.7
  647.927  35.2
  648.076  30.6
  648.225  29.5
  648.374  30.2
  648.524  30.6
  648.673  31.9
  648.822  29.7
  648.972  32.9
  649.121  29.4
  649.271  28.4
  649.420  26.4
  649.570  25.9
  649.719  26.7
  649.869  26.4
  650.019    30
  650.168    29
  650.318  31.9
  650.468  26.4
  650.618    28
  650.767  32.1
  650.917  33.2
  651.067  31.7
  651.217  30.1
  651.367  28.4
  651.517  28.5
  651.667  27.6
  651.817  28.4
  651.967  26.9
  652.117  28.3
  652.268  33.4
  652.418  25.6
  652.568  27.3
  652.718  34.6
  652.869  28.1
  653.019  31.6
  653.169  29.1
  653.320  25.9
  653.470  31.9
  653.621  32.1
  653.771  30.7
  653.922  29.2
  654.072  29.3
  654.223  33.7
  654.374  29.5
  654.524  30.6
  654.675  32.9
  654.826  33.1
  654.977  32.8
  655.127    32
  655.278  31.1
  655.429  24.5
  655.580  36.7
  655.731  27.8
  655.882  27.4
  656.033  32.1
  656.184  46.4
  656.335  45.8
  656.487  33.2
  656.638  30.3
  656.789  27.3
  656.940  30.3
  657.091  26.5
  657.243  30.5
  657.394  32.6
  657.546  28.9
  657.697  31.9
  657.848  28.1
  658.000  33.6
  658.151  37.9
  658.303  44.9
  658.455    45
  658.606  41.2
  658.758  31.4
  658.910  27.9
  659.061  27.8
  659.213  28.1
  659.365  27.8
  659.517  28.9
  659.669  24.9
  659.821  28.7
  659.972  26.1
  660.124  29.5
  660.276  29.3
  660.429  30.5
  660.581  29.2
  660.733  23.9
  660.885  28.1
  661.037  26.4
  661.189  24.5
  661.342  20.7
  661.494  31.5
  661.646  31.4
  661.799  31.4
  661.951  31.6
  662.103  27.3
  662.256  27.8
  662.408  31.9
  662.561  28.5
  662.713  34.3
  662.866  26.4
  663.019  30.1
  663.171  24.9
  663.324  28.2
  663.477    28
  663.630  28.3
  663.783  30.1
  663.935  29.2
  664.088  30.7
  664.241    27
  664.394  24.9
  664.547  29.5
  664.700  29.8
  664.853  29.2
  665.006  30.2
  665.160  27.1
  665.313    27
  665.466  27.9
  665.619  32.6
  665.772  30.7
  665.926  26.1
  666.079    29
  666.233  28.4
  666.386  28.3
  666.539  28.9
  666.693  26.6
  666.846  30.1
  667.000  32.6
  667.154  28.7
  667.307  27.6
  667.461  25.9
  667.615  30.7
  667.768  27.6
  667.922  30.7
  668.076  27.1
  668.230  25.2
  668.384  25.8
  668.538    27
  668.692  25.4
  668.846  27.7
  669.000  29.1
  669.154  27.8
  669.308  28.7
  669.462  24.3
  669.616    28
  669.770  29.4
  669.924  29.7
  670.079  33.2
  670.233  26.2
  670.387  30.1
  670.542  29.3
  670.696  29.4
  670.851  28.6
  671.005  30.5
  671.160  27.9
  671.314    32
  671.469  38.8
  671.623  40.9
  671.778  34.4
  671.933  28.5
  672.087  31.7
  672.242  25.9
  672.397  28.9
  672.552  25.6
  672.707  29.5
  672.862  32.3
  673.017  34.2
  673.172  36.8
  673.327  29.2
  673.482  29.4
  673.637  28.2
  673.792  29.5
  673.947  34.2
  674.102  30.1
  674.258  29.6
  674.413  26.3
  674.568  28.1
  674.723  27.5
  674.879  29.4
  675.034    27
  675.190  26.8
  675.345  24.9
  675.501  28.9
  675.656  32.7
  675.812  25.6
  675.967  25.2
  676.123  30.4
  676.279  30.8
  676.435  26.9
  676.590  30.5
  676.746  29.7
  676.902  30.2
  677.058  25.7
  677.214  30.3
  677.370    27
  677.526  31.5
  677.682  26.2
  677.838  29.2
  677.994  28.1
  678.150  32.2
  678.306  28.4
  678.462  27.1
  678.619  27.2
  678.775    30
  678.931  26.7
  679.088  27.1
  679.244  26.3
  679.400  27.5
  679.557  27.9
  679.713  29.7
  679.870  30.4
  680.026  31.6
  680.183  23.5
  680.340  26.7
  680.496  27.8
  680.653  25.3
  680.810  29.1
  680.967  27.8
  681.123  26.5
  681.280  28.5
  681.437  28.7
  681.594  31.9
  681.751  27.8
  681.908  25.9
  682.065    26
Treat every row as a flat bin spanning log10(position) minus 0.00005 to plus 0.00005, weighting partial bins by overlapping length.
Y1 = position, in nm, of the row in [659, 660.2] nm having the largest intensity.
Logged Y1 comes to 660.124 nm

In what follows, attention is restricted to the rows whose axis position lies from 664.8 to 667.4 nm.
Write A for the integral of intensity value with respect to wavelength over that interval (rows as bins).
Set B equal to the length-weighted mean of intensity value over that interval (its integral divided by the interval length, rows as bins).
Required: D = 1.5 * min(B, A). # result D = 43.3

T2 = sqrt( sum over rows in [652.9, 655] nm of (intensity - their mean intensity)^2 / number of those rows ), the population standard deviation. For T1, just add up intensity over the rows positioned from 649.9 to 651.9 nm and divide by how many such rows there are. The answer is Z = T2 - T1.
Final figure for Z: -28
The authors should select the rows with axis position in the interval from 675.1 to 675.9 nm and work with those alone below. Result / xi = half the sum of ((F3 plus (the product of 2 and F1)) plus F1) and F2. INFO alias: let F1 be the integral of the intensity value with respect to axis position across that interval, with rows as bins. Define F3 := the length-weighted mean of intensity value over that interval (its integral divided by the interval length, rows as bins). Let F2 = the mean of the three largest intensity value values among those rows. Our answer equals 61.9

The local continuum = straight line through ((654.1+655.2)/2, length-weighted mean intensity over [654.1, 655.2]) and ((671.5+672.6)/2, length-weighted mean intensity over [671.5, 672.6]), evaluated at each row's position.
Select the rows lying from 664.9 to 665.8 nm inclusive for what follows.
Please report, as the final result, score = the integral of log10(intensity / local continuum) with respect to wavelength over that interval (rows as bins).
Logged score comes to -0.032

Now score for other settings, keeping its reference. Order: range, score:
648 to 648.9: -0.022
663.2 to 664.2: -0.041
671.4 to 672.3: 0.021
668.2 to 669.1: -0.063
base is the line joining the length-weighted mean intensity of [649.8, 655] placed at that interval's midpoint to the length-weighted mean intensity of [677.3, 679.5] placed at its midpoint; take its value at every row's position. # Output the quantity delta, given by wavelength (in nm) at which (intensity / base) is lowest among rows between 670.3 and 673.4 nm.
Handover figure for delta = 672.552 nm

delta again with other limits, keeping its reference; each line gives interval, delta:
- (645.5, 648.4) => 646.585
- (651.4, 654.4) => 652.418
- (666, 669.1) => 668.230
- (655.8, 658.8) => 657.091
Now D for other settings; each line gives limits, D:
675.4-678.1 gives 43.1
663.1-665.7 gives 42.8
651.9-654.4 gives 44.8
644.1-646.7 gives 42.2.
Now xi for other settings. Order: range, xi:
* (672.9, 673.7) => 70.6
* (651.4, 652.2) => 61.8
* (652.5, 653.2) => 62.8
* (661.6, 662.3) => 62.1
